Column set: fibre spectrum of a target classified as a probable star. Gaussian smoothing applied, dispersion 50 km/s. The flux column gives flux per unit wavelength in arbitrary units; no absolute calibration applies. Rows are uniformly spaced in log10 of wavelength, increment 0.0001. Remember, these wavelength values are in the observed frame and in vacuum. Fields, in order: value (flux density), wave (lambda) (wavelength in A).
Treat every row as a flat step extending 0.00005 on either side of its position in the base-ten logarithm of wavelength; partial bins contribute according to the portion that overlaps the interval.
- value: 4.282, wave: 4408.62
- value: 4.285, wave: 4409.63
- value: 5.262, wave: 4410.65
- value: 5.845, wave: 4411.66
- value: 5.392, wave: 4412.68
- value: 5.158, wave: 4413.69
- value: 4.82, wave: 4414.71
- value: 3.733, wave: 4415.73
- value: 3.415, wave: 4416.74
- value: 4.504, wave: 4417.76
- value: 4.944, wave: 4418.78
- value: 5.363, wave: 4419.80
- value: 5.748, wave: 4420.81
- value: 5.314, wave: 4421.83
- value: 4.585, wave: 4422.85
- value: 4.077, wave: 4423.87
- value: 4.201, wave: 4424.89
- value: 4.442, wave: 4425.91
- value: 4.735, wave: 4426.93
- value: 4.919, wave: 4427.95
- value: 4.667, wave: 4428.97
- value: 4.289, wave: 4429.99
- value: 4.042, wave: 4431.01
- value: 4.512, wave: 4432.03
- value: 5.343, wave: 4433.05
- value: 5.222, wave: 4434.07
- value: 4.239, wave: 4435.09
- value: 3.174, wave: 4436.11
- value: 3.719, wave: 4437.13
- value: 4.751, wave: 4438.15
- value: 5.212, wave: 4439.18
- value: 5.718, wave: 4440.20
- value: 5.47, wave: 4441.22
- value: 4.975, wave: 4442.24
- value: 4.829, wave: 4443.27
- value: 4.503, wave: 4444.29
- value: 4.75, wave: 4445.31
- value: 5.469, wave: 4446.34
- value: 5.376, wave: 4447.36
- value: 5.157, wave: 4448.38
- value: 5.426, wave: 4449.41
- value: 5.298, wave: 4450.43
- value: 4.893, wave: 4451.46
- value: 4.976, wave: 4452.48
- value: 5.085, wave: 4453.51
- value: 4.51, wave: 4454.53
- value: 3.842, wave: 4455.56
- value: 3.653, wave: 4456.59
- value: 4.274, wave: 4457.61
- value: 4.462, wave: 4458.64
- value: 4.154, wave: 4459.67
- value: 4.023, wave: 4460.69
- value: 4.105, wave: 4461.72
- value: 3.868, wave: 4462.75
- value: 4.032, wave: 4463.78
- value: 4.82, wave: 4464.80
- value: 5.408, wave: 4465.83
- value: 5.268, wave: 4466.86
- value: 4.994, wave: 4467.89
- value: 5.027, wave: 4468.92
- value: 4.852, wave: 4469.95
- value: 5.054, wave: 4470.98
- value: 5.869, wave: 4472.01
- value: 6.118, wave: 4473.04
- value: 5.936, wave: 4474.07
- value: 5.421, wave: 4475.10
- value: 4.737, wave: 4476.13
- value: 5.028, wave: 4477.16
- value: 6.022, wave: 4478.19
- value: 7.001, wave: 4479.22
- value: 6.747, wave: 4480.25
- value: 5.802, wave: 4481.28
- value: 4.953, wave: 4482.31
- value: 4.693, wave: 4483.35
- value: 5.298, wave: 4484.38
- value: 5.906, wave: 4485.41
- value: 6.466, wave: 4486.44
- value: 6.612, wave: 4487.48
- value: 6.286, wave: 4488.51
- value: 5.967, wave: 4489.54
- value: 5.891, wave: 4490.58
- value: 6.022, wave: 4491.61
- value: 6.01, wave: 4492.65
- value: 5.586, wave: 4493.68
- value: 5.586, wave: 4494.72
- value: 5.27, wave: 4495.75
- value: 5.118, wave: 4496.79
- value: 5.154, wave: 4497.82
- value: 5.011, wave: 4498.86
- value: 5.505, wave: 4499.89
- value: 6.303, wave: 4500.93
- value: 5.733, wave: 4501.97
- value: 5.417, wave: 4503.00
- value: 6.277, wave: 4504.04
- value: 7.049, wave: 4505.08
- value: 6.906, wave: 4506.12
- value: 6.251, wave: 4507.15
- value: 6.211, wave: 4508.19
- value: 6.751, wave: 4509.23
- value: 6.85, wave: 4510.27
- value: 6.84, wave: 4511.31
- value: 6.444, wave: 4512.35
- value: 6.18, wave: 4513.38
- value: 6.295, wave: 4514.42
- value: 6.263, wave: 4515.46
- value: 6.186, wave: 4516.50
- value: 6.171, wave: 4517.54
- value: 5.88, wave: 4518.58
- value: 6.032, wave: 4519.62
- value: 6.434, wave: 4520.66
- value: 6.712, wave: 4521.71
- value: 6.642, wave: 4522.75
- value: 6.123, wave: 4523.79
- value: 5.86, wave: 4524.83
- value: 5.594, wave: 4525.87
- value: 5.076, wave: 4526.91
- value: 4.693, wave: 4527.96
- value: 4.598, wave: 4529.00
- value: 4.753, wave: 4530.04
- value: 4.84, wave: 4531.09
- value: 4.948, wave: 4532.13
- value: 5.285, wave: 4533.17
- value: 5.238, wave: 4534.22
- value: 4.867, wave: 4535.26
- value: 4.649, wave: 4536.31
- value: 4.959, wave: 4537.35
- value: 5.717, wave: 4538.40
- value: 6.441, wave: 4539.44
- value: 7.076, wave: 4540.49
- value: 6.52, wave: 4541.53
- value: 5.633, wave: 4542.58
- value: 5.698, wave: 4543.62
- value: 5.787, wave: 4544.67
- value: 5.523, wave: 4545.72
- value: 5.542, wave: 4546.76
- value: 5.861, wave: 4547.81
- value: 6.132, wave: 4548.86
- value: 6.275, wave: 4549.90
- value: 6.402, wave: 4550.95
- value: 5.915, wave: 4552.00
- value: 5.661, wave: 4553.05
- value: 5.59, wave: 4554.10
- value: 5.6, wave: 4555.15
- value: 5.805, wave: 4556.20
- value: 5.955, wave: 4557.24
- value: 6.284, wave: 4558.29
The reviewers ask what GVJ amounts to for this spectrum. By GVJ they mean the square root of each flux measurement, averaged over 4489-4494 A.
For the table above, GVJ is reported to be 2.43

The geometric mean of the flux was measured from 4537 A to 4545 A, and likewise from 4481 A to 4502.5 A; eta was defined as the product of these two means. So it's 33.6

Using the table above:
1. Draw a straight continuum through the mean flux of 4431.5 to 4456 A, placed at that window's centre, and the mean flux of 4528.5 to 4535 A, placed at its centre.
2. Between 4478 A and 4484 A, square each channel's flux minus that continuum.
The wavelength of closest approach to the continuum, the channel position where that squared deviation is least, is 4482.31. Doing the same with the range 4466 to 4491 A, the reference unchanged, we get 4469.95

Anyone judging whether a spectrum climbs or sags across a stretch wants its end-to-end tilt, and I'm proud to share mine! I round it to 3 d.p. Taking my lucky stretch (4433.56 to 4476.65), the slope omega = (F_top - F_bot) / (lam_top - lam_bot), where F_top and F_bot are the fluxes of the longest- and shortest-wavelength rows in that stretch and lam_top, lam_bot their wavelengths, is -0.012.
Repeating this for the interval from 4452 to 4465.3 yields -0.013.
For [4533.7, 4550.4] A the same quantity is 0.066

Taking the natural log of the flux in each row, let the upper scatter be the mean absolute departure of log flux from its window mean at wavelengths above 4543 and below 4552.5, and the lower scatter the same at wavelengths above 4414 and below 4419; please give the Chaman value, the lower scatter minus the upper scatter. 0.10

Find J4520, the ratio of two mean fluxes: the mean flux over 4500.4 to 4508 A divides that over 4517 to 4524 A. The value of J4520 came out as 1.00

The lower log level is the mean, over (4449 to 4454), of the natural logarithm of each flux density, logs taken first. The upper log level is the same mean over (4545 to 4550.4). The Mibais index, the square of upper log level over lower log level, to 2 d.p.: 1.17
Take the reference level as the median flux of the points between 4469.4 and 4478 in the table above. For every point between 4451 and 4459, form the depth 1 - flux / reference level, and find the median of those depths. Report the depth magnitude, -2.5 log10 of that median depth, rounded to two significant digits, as 2.1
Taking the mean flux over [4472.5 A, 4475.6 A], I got 5.8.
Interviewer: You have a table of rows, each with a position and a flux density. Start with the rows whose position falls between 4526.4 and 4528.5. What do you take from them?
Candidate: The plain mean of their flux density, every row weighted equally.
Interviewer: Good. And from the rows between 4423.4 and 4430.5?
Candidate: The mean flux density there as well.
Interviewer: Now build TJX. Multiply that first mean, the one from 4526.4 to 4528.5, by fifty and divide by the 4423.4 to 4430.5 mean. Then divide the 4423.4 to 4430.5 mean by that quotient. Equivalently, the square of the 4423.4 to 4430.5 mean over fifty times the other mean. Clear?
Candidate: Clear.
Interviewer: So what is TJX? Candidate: 0.082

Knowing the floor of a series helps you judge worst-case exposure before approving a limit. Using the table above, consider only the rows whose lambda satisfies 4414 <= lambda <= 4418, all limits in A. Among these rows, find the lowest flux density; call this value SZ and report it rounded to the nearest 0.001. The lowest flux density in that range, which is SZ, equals 3.415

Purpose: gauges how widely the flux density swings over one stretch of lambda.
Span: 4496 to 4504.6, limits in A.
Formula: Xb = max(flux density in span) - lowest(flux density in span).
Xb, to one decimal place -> 1.3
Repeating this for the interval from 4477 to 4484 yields 2.3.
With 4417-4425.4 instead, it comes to 1.7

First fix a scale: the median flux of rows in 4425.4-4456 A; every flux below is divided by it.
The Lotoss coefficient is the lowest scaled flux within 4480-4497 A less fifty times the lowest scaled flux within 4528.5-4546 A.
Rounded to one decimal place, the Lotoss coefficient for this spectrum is -46.3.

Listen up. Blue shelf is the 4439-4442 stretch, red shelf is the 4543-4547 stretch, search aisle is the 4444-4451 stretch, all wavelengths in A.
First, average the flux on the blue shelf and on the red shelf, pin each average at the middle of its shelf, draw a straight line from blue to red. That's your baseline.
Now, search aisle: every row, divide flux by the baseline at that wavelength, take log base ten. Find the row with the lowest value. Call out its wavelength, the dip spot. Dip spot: 4444.29 A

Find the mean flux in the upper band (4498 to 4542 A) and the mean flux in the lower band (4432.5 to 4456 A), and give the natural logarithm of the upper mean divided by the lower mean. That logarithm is 0.19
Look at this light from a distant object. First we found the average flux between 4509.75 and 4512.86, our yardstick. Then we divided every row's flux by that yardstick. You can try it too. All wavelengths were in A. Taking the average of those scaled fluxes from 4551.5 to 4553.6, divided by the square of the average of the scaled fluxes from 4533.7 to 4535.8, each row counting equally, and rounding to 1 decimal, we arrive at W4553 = 1.5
